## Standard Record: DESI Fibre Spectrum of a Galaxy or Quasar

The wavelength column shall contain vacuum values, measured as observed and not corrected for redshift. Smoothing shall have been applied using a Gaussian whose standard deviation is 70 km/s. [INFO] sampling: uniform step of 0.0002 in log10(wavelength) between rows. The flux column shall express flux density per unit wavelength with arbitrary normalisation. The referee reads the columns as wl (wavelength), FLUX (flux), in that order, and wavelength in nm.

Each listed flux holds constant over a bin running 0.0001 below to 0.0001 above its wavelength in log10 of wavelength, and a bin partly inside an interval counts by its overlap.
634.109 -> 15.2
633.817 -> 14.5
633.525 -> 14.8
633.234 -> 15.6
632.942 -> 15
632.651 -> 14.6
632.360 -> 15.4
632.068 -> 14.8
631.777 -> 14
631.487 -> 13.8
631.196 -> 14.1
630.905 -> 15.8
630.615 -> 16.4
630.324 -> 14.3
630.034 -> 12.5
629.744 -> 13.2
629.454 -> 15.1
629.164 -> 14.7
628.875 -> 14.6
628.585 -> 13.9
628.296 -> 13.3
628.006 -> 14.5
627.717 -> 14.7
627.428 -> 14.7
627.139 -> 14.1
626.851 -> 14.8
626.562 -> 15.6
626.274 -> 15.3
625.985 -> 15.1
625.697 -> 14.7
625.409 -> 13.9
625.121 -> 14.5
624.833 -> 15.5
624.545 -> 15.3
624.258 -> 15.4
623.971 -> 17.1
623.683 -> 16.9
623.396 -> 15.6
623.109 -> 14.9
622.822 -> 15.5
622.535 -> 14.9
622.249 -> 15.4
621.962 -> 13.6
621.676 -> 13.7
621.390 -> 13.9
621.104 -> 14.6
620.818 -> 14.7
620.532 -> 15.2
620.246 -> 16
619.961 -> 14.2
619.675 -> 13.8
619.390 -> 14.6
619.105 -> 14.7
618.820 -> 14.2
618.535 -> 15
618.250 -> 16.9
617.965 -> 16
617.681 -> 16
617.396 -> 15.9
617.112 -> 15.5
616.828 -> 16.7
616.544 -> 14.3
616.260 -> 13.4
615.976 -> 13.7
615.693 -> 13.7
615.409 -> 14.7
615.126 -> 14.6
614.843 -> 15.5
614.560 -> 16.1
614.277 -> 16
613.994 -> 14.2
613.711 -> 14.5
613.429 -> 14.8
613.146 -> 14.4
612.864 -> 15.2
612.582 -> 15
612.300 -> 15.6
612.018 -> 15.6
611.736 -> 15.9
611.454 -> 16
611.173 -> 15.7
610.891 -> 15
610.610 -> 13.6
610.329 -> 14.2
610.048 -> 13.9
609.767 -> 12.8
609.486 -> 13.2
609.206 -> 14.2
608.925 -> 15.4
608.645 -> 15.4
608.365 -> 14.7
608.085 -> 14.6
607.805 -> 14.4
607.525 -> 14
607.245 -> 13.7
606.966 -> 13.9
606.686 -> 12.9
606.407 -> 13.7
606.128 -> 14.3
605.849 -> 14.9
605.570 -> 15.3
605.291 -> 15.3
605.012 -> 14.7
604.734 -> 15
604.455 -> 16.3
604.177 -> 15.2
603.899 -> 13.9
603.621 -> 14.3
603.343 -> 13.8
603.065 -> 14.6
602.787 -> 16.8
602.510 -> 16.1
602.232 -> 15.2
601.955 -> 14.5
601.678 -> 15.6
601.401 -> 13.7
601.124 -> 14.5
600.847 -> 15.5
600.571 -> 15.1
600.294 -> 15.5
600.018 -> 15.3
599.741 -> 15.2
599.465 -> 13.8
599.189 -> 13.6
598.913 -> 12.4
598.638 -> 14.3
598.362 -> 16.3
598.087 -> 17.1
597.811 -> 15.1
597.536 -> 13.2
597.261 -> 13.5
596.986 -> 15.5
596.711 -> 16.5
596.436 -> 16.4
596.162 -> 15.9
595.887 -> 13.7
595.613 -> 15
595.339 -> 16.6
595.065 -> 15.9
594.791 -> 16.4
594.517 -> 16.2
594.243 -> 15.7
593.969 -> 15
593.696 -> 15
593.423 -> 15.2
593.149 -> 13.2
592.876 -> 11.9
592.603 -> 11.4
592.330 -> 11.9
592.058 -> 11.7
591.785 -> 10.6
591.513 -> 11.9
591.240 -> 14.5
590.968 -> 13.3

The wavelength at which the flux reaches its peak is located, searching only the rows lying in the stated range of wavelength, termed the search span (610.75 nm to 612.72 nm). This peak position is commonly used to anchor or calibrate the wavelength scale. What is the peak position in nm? 611.454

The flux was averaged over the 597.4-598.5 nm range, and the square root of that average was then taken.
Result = 3.93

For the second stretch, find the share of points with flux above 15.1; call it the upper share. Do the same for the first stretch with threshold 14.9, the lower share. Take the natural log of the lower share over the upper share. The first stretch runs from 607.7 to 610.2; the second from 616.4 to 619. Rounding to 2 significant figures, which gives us -1.1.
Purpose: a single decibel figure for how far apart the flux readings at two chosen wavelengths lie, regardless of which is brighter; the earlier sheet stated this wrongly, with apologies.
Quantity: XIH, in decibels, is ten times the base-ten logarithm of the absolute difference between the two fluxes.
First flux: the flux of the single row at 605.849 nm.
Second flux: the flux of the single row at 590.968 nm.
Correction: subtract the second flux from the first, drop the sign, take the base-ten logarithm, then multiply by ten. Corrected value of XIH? 2.04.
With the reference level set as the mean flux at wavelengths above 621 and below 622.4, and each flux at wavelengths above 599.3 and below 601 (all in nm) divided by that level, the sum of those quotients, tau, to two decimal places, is 6.35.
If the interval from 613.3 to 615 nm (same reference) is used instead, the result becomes 6.40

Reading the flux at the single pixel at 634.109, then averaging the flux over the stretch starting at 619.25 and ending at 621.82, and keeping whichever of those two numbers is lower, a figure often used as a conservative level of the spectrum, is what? 14.5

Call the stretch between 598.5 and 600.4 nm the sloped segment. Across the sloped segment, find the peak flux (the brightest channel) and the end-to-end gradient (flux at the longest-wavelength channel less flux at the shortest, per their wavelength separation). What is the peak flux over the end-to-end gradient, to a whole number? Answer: 21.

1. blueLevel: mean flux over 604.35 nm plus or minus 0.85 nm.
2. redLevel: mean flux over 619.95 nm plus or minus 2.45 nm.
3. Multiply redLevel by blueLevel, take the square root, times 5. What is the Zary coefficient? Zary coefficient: 74.4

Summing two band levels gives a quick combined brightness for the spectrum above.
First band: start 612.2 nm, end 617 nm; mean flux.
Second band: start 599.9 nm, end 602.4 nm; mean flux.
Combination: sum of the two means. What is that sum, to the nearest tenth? 29.8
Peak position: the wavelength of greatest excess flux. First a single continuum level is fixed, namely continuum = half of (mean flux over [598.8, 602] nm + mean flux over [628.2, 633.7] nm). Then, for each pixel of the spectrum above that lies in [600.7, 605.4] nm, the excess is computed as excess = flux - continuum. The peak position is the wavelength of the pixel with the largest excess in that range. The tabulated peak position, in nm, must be 602.787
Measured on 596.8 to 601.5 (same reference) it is 598.087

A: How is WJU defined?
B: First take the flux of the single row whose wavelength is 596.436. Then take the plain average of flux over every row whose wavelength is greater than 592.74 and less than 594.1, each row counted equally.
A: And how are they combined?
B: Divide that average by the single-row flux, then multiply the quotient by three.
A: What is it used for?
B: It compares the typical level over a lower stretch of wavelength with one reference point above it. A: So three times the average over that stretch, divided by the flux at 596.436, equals 2.57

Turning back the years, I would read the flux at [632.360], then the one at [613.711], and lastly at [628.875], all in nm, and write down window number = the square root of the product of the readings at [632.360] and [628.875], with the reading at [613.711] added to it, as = 29.5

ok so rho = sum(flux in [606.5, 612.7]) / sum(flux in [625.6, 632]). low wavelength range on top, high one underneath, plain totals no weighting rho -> 1.00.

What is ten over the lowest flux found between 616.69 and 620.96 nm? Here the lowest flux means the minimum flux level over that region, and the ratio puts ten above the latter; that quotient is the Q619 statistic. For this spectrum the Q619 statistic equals 0.725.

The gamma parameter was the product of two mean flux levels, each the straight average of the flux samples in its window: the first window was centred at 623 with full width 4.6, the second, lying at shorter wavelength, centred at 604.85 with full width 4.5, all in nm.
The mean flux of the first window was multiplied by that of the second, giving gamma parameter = 222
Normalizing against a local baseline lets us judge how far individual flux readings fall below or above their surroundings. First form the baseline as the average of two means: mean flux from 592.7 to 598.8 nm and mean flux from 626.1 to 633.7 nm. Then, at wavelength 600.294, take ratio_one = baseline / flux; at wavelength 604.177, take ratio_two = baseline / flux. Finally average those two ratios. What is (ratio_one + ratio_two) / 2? 0.97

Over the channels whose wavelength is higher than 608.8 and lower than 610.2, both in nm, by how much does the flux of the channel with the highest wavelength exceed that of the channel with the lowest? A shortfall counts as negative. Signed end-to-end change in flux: -1.5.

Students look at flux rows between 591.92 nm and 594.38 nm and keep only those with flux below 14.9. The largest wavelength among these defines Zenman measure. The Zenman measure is 593.149 nm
